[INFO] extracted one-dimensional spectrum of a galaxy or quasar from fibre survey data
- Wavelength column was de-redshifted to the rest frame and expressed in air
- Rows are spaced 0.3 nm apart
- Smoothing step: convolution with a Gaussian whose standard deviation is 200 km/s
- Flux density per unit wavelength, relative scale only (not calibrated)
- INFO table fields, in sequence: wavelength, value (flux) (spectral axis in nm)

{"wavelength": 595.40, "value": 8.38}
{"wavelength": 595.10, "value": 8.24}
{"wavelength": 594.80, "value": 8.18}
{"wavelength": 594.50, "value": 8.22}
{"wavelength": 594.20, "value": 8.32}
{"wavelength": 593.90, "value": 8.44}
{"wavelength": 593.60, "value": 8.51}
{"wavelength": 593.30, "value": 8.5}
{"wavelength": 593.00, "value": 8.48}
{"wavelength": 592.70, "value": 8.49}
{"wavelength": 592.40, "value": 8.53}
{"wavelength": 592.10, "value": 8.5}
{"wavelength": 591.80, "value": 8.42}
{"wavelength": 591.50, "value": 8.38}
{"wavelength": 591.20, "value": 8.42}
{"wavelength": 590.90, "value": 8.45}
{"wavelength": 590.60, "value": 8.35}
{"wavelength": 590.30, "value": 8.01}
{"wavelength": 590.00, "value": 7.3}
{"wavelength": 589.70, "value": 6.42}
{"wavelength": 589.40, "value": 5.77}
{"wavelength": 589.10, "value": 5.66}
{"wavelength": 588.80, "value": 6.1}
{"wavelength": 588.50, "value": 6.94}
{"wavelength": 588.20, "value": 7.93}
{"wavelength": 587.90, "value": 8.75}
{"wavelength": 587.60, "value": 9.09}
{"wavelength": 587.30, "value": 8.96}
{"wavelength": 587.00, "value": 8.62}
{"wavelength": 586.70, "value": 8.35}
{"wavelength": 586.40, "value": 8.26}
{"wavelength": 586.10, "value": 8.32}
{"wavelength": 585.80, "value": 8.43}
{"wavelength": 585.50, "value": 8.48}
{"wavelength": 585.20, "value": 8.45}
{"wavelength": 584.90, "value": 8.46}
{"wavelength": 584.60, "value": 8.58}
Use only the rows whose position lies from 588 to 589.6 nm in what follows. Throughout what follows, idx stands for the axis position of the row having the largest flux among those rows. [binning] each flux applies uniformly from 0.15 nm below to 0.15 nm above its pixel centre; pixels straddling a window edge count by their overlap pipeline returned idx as 588.20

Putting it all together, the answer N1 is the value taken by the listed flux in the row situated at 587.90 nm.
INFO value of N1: 8.75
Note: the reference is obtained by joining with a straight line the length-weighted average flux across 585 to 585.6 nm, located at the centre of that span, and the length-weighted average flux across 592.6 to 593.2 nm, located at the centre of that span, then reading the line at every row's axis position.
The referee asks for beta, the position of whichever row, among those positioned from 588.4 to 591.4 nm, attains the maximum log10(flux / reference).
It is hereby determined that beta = 590.90 nm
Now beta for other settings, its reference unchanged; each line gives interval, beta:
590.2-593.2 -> 592.40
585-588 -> 587.60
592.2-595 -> 592.40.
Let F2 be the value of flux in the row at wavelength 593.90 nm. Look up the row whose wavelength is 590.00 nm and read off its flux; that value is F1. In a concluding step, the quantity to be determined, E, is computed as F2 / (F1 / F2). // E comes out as 10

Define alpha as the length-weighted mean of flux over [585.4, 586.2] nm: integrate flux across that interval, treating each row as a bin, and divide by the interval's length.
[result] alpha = 8.41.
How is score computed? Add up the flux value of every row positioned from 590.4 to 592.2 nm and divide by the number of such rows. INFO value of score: 8.42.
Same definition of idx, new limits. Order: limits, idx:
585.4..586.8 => 585.50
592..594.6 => 592.40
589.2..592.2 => 592.10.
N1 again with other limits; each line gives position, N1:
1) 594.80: 8.18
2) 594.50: 8.22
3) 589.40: 5.77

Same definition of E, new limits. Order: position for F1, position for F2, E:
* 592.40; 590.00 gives 6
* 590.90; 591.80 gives 8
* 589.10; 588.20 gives 11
